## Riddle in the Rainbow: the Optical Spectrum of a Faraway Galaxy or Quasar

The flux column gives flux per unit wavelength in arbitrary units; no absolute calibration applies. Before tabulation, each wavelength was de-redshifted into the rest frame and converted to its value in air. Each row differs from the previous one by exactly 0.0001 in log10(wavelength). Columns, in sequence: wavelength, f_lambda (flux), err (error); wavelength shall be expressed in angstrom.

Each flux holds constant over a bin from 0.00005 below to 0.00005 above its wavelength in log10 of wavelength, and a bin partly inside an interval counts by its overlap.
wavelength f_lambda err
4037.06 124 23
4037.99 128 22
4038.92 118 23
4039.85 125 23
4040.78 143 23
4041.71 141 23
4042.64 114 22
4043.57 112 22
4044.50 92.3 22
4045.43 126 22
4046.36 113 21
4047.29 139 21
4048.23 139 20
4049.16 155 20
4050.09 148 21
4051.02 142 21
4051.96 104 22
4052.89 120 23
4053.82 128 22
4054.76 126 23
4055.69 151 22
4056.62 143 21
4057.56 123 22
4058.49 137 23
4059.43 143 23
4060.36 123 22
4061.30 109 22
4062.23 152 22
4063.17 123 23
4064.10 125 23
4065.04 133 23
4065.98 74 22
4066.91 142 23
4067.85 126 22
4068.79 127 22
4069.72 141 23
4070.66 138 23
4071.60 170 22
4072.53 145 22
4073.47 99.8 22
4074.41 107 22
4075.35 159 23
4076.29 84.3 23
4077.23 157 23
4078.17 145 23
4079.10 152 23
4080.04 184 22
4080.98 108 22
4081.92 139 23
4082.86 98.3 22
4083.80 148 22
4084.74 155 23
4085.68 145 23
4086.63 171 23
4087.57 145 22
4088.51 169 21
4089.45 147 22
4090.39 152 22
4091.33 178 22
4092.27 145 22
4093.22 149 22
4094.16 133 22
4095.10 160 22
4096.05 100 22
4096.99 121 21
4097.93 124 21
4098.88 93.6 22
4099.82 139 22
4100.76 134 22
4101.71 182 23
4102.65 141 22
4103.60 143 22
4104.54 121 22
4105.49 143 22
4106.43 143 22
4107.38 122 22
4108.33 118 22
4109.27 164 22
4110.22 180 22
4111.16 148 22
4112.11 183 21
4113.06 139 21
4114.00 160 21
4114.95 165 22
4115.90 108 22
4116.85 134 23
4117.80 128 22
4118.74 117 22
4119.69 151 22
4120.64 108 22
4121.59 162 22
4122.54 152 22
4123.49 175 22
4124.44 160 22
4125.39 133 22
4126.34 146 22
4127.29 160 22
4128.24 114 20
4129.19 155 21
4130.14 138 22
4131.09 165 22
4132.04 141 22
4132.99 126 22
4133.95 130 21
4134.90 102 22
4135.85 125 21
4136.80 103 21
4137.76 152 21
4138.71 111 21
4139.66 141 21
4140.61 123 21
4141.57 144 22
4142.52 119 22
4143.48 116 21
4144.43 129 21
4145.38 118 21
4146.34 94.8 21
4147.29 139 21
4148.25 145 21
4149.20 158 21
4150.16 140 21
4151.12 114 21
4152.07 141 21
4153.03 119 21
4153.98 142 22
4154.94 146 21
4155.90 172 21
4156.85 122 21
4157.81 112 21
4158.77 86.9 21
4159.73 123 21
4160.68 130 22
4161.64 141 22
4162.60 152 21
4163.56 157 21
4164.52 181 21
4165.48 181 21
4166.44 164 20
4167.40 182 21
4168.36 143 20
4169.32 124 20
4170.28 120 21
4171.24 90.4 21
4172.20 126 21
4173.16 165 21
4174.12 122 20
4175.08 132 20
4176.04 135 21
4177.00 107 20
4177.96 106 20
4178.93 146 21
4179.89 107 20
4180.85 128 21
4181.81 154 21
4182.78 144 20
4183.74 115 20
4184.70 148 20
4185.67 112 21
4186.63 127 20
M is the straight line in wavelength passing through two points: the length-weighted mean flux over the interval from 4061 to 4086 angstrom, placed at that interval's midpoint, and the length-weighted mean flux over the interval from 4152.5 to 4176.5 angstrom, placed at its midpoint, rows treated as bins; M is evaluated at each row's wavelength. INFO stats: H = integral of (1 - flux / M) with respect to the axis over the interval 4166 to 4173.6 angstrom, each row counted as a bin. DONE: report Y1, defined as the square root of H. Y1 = 0.0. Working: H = 0.0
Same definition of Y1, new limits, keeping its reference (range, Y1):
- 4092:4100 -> 0.6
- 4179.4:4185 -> 0.6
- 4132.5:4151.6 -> 1.2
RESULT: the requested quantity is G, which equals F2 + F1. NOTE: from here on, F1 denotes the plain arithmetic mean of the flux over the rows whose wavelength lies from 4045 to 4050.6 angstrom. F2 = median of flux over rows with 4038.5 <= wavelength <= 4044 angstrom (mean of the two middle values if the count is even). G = 258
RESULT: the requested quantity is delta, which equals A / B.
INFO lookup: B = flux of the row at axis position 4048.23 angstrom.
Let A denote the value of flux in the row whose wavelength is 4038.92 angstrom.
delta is 0.85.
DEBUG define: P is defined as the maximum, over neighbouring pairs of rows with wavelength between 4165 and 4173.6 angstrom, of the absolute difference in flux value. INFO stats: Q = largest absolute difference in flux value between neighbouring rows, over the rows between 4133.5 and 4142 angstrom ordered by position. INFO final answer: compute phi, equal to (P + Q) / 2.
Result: 44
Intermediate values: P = 39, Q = 49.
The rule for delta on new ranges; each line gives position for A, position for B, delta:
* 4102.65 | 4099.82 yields 1.01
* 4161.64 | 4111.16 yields 0.95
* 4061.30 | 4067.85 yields 0.87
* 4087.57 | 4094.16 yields 1.09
